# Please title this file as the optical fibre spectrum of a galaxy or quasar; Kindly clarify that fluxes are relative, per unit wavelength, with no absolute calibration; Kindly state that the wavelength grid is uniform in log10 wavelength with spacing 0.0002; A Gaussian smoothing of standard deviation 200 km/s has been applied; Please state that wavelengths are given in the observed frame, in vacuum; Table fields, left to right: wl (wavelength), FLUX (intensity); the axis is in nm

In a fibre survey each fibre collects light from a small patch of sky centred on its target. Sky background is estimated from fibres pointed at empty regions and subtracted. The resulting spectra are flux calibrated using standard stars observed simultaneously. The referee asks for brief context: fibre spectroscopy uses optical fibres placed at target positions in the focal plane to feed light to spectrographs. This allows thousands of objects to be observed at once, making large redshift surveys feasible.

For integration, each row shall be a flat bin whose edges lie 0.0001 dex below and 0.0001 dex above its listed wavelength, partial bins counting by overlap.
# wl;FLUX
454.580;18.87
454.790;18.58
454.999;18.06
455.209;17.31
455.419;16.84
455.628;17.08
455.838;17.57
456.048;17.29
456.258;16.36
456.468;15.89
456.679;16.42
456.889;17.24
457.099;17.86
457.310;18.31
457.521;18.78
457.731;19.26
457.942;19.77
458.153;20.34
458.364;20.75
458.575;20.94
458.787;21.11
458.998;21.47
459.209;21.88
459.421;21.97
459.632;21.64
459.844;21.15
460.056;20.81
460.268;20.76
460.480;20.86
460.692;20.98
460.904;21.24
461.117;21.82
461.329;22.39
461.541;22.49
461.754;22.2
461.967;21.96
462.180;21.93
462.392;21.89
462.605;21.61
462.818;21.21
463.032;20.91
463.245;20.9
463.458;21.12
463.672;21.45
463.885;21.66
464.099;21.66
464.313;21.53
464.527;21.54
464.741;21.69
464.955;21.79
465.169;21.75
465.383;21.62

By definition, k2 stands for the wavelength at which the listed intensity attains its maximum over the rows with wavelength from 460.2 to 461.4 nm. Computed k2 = 461.329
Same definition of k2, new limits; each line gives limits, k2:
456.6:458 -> 457.942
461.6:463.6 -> 461.754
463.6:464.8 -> 464.741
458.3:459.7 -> 459.421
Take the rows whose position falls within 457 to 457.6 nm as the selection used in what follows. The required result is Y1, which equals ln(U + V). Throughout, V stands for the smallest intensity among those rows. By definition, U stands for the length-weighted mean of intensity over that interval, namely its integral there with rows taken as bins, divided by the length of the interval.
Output 3.59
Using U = 18.3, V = 17.86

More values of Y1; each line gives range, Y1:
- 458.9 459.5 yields 3.77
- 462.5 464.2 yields 3.74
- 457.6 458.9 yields 3.68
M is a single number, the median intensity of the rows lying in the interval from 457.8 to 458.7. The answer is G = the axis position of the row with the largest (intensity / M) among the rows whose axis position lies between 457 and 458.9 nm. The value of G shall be 458.787 nm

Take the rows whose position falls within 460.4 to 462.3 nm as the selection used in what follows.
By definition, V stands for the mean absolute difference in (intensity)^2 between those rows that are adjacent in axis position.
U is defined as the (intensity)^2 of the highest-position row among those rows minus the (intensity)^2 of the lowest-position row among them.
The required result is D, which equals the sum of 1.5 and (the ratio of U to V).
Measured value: 5.3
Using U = 46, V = 11.9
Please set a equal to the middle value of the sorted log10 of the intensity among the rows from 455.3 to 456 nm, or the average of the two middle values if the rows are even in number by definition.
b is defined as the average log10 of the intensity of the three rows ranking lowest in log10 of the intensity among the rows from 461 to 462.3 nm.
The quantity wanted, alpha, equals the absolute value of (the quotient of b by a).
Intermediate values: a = 1.23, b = 1.34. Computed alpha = 1.09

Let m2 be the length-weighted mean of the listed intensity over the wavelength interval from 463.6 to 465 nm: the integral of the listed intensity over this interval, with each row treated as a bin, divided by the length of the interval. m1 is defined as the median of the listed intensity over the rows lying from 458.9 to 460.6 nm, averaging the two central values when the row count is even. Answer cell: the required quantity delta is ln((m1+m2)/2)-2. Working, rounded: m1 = 21.3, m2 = 21.6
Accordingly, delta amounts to 1.07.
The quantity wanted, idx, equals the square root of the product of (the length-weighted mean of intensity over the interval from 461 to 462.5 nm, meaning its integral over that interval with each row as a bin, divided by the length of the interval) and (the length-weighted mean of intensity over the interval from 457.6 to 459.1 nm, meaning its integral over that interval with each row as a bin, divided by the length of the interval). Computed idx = 21.3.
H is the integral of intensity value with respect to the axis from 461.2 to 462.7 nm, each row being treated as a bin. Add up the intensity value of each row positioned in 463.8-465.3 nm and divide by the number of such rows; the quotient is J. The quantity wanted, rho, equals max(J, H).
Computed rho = 33.1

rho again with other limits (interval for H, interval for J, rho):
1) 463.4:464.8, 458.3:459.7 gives 30.1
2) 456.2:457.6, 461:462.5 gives 24.2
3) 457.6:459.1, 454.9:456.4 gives 30.7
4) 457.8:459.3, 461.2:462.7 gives 31.3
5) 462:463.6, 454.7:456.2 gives 34.2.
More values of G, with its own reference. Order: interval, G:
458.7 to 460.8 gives 459.421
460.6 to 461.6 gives 461.541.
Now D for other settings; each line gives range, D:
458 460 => 4.1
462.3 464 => 0.6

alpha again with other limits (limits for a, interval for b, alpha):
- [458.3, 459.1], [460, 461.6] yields 1.00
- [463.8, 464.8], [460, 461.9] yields 0.99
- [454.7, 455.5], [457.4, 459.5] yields 1.03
